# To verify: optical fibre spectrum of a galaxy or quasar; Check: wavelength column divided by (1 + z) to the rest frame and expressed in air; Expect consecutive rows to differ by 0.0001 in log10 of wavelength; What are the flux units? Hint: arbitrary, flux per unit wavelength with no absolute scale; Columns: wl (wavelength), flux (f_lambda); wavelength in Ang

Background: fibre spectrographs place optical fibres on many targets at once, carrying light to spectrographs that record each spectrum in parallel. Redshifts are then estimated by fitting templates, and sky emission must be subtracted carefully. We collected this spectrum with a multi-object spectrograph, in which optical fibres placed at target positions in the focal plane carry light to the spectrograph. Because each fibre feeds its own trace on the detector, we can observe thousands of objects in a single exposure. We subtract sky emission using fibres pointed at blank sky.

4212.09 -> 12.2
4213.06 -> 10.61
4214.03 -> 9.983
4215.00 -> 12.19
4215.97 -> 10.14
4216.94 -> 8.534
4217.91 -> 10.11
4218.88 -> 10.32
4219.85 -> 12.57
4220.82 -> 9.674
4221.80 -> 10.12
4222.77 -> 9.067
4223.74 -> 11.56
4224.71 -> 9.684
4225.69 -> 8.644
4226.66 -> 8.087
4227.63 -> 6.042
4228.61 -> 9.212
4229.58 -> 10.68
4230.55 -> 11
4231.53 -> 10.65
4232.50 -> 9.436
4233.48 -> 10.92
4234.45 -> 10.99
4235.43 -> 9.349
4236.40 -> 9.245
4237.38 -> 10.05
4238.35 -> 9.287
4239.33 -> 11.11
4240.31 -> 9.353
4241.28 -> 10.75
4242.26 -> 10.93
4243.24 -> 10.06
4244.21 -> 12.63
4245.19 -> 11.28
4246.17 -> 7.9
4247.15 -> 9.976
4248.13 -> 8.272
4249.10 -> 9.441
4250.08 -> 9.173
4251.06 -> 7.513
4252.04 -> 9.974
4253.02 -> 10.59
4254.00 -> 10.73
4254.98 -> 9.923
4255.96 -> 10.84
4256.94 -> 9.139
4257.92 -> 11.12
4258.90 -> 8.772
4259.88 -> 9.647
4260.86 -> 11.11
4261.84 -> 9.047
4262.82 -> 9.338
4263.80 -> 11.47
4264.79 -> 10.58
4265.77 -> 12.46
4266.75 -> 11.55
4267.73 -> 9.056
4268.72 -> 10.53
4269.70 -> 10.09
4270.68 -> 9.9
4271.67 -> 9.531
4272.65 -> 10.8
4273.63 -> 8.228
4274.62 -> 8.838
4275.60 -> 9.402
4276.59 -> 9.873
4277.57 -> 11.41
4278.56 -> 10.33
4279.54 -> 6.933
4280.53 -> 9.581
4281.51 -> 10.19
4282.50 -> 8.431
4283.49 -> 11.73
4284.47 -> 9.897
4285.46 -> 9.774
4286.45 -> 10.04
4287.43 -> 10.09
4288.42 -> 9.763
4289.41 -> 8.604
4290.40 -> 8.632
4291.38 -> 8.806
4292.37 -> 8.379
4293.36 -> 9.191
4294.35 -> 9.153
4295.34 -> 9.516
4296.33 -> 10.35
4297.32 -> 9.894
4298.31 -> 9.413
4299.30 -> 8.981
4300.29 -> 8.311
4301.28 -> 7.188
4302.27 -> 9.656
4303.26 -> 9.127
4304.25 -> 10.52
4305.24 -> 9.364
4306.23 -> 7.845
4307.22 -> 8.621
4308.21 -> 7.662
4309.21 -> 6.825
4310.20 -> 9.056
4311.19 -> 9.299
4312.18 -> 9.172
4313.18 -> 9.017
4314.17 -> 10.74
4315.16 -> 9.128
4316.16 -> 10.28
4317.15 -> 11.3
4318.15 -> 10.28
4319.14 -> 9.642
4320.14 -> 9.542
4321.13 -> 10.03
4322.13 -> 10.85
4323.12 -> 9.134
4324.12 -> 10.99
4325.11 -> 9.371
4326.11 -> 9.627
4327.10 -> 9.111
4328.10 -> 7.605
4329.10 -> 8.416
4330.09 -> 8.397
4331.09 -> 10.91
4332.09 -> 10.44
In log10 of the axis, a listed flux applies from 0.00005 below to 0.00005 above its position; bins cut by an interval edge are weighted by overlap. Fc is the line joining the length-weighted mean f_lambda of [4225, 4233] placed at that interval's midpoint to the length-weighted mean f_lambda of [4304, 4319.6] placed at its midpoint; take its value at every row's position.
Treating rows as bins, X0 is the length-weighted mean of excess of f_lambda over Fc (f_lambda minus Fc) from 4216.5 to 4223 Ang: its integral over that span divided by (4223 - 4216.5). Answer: 0.9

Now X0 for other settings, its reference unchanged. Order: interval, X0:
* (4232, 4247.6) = 1.0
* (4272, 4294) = 0.2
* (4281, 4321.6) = 0.1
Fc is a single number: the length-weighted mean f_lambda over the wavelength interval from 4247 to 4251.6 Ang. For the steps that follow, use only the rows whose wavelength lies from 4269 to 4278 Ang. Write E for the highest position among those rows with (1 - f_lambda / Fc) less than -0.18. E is 4277.57 Ang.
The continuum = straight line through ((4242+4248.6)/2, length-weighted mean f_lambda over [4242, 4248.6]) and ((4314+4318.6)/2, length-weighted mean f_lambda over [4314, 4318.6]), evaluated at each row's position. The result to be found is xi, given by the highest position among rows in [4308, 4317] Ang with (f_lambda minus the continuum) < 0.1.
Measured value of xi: 4316.16 Ang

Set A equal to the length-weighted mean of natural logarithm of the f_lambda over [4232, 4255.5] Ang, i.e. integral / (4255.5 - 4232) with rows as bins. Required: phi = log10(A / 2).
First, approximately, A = 2.29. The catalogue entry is 0.059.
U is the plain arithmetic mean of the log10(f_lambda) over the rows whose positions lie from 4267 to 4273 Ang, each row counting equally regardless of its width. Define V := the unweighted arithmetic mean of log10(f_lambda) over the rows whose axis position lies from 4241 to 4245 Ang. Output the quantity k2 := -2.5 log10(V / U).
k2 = -0.05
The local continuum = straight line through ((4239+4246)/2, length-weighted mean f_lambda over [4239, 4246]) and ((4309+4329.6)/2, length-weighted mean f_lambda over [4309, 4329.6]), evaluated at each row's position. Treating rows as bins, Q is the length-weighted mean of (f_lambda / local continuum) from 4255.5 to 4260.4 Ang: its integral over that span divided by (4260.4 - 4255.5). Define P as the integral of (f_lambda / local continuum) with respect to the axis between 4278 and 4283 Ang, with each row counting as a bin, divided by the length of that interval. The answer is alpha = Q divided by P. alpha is 1.051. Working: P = 0.90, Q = 0.945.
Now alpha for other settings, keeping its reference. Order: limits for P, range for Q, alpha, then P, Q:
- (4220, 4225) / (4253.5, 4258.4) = 1.064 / 0.92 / 0.984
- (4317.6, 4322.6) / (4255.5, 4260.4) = 0.894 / 1.06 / 0.945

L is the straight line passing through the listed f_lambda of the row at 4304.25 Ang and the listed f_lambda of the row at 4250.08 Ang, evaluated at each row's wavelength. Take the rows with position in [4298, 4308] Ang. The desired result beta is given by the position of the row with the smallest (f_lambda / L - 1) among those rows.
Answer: 4301.28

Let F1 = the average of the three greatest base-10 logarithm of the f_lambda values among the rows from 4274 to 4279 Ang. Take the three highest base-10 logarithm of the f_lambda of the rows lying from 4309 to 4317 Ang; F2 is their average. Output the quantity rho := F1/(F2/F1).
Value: 1.04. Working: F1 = 1.02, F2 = 1.00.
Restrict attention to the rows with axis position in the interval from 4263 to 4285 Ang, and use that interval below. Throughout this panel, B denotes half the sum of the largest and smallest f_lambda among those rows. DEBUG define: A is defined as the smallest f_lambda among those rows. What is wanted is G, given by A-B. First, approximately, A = 6.933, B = 9.7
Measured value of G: -2.8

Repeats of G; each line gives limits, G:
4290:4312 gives -1.8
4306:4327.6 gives -2.2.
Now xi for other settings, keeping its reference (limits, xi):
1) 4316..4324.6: 4323.12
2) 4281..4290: 4289.41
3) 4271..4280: 4279.54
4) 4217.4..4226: 4225.69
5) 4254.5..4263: 4262.82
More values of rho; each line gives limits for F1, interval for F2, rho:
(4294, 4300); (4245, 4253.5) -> 0.97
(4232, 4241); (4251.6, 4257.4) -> 1.05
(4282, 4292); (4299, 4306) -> 1.06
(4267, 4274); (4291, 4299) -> 1.04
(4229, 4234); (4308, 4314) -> 1.12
